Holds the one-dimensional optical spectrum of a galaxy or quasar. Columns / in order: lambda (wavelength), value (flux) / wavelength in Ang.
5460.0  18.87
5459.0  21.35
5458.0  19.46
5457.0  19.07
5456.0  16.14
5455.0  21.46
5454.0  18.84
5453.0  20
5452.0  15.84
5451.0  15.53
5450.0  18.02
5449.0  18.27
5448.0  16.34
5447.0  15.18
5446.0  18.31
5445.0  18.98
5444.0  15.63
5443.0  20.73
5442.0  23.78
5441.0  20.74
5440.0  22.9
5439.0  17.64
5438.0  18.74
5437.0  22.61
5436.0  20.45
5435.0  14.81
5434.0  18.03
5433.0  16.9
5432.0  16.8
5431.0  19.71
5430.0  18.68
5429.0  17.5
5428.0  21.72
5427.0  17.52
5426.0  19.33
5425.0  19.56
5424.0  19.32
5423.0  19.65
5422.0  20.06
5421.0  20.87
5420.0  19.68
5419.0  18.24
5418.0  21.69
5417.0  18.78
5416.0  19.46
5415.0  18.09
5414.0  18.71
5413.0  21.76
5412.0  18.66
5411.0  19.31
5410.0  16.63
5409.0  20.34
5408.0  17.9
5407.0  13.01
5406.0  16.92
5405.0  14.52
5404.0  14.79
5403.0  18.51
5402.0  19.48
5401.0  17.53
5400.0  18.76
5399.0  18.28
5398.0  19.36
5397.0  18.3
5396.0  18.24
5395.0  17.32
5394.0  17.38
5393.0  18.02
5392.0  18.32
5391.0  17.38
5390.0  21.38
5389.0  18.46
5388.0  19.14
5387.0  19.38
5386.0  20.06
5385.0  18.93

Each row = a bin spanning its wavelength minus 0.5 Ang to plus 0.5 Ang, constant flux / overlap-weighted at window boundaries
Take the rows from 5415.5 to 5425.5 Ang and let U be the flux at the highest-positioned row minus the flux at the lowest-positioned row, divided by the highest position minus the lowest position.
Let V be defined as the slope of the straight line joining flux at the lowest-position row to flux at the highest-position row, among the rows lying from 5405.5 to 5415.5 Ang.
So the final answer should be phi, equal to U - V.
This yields -0.1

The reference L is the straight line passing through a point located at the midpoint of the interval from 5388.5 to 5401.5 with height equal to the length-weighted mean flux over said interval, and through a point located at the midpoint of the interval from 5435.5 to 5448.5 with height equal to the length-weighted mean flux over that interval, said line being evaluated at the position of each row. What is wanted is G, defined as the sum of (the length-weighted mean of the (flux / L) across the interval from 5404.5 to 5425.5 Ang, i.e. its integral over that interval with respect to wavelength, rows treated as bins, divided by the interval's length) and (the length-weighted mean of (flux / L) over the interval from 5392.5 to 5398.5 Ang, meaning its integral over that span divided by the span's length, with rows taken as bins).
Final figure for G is 1.98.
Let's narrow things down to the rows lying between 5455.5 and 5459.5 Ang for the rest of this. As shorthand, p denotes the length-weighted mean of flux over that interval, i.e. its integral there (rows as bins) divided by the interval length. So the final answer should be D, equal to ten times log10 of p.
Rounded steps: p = 19.0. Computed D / 12.8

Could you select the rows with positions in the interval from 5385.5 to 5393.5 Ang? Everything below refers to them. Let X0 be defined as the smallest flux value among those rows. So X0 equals 17.38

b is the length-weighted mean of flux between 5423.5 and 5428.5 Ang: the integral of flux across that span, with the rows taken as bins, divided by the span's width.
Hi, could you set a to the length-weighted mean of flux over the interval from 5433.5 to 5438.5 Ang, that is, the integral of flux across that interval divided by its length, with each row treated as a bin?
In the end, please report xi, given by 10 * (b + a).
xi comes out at 384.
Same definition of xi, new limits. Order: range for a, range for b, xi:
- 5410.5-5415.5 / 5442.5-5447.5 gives 371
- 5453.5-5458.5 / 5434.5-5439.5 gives 378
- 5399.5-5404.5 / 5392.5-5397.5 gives 357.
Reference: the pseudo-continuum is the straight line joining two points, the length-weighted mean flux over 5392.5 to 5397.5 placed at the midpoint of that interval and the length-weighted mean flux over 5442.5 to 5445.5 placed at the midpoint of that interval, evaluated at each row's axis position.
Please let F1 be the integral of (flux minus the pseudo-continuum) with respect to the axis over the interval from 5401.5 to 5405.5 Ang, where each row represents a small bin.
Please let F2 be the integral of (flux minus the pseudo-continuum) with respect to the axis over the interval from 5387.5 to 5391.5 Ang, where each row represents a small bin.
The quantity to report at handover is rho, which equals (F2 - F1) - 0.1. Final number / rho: 10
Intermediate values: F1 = -5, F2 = 5.2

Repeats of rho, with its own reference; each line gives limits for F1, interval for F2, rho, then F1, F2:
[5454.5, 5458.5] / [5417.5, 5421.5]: 6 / 2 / 7.9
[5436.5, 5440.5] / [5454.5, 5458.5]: -7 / 8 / 1.7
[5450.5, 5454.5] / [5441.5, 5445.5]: 9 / -4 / 5.4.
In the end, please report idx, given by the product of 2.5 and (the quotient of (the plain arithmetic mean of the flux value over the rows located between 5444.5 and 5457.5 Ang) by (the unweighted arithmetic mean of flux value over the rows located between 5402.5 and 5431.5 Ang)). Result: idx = 2.39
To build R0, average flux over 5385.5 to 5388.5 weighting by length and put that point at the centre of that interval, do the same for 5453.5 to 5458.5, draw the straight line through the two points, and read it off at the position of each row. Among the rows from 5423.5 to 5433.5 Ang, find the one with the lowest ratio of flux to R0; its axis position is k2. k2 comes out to 5432.0 Ang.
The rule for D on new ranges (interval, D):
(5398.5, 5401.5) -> 12.6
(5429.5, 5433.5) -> 12.6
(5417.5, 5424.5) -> 13.0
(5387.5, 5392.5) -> 12.8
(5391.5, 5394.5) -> 12.5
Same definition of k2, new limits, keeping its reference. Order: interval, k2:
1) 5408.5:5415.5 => 5410.0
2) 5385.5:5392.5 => 5391.0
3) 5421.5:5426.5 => 5424.0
